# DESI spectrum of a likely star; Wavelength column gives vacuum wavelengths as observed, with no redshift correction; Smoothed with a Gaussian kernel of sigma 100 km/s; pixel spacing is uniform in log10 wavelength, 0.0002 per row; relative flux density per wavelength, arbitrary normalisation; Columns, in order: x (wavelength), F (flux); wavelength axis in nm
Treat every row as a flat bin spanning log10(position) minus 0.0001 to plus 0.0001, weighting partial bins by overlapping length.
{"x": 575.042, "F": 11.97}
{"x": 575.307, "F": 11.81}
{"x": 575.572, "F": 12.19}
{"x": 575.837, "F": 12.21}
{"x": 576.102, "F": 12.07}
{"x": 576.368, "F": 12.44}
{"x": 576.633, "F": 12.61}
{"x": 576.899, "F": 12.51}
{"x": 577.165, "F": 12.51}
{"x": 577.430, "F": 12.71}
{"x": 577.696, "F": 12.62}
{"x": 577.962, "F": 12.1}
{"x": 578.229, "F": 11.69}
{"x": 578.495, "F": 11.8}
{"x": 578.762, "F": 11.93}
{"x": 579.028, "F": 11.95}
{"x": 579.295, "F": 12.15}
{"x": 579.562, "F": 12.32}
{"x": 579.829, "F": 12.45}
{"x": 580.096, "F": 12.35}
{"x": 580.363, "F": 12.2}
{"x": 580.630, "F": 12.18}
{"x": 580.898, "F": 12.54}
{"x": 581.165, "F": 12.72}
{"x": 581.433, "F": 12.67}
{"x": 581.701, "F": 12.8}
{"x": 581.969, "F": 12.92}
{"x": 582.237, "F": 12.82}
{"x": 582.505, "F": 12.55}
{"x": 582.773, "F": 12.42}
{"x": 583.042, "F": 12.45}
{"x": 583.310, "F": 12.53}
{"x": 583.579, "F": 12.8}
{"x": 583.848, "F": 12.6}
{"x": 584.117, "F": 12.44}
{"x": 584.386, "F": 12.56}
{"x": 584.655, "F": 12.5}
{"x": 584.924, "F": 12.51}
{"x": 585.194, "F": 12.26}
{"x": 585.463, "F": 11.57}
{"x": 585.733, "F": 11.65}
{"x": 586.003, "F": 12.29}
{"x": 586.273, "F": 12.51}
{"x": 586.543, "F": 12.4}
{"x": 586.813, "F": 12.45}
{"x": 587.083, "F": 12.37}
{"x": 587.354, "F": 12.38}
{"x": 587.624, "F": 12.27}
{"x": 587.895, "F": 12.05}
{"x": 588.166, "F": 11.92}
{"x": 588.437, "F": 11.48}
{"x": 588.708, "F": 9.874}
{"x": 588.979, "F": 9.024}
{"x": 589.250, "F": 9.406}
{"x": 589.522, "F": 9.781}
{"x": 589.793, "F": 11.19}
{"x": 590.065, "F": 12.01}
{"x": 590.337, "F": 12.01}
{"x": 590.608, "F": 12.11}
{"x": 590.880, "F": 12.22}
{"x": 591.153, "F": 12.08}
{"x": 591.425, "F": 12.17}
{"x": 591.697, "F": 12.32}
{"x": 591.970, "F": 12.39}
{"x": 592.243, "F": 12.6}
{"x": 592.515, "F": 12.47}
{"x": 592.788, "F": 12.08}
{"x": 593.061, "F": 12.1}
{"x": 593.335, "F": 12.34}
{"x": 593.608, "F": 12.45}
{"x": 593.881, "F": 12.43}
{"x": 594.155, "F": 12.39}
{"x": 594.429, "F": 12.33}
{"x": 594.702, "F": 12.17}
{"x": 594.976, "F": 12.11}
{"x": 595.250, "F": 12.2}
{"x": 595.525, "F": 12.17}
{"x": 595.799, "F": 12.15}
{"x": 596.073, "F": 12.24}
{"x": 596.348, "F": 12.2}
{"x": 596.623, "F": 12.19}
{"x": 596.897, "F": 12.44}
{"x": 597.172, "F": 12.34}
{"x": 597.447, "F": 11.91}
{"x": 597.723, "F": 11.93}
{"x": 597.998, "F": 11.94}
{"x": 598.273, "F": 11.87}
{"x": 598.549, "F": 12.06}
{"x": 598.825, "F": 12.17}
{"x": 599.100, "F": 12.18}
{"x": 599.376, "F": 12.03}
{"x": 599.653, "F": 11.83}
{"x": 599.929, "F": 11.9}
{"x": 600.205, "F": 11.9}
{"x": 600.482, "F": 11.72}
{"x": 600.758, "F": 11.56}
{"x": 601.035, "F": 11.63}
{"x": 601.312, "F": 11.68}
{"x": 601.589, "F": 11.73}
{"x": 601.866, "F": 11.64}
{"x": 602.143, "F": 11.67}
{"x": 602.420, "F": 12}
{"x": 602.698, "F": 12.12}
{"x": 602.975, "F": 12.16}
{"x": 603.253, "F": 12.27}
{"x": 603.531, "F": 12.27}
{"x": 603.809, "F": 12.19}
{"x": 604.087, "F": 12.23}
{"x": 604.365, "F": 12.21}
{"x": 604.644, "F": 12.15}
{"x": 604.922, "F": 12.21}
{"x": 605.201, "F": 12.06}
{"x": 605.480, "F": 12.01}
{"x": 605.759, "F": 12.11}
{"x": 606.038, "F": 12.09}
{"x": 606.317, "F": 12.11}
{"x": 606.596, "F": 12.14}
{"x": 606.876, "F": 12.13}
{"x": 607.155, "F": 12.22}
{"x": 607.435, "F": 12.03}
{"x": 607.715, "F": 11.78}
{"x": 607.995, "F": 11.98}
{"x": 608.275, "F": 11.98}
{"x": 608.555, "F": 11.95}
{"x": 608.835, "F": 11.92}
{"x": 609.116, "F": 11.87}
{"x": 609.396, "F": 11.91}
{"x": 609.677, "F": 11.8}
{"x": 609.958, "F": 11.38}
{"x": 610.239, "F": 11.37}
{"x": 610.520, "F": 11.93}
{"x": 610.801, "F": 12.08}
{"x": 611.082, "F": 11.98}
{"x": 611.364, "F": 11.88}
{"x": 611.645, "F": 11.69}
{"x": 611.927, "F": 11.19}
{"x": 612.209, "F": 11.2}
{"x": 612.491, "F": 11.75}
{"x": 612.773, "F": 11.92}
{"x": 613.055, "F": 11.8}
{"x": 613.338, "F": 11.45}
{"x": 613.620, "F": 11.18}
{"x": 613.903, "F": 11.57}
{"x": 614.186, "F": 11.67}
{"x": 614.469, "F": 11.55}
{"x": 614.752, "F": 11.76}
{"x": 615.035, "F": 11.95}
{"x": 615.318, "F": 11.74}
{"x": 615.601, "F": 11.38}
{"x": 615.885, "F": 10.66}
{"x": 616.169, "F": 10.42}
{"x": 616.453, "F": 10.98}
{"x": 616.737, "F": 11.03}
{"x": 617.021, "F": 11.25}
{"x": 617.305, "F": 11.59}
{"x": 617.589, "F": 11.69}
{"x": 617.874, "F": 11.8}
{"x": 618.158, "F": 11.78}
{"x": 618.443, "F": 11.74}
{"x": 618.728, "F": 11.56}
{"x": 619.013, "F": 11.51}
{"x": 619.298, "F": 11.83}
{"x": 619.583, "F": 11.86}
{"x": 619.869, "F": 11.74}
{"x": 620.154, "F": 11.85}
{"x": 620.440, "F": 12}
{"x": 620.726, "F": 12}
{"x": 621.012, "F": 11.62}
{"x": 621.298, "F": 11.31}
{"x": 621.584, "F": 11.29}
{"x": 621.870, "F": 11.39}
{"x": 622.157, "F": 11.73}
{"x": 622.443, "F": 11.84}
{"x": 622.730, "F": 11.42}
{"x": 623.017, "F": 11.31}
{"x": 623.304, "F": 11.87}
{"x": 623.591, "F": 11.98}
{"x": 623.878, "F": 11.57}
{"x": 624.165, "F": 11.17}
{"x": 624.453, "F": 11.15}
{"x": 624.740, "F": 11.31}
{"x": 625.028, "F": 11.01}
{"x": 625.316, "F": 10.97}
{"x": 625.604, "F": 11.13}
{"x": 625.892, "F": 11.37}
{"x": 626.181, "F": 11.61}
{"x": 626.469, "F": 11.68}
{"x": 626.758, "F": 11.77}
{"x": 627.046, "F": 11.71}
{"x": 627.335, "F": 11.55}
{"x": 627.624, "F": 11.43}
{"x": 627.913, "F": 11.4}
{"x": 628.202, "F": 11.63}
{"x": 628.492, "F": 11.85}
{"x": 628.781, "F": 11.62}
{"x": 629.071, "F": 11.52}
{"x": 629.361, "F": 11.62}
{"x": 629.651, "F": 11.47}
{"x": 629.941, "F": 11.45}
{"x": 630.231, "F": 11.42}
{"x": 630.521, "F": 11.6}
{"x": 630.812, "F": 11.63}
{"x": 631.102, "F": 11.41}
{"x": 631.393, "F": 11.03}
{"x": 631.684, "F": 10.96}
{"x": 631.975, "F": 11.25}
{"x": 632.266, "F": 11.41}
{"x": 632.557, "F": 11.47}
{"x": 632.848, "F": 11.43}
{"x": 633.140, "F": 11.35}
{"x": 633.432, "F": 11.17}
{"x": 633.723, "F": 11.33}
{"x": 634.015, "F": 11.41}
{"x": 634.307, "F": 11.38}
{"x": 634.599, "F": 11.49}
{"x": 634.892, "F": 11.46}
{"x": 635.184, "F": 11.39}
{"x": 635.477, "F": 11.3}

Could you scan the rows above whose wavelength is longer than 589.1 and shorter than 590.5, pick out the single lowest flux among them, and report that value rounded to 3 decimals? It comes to 9.406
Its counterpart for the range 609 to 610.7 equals 11.370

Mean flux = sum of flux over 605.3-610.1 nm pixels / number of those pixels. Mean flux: 12.0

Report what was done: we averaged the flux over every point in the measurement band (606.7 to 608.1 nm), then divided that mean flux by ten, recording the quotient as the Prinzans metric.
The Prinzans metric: 1.20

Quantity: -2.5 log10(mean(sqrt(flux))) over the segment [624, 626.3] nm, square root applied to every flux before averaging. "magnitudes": -1.31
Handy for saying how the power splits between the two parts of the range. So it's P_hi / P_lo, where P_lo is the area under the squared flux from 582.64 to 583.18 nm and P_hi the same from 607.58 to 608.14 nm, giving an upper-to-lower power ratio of 0.95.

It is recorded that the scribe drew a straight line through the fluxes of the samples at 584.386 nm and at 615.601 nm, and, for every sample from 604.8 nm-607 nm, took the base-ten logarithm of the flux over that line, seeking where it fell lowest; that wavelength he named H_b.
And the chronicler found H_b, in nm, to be 605.480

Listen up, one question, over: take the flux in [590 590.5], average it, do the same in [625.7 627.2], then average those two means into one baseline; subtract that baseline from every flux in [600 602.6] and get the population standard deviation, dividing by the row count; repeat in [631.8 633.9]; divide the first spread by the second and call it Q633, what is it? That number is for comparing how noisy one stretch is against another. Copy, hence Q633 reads 1.3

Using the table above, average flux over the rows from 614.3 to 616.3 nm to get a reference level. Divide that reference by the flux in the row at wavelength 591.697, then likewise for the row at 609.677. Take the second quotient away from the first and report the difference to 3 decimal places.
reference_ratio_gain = -0.041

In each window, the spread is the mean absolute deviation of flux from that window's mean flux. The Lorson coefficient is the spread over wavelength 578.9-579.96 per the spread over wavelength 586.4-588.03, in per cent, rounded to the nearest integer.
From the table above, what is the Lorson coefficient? 157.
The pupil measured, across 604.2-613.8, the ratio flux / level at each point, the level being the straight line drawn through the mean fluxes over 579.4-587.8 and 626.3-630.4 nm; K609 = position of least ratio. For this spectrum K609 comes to 611.927 nm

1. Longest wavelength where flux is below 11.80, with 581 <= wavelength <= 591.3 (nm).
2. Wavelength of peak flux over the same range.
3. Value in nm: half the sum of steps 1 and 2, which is 585.88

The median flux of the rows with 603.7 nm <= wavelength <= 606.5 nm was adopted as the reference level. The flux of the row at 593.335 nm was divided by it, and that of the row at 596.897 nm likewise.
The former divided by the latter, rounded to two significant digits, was 0.99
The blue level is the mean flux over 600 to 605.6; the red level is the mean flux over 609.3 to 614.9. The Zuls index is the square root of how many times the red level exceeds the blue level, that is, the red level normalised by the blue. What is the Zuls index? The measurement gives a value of 0.987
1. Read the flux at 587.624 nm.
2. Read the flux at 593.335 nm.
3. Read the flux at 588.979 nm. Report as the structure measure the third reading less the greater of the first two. -3.3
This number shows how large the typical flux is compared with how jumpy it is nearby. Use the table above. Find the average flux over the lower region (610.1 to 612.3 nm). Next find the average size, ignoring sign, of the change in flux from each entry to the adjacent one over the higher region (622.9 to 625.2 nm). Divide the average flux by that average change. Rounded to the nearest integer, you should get 42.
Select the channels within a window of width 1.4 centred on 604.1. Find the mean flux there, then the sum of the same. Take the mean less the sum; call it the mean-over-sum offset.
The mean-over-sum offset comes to -48.8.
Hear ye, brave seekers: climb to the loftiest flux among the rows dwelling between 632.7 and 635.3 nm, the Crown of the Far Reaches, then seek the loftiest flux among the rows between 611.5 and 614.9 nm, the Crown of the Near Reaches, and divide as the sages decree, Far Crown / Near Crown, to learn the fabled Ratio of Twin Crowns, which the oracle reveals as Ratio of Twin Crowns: 0.96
